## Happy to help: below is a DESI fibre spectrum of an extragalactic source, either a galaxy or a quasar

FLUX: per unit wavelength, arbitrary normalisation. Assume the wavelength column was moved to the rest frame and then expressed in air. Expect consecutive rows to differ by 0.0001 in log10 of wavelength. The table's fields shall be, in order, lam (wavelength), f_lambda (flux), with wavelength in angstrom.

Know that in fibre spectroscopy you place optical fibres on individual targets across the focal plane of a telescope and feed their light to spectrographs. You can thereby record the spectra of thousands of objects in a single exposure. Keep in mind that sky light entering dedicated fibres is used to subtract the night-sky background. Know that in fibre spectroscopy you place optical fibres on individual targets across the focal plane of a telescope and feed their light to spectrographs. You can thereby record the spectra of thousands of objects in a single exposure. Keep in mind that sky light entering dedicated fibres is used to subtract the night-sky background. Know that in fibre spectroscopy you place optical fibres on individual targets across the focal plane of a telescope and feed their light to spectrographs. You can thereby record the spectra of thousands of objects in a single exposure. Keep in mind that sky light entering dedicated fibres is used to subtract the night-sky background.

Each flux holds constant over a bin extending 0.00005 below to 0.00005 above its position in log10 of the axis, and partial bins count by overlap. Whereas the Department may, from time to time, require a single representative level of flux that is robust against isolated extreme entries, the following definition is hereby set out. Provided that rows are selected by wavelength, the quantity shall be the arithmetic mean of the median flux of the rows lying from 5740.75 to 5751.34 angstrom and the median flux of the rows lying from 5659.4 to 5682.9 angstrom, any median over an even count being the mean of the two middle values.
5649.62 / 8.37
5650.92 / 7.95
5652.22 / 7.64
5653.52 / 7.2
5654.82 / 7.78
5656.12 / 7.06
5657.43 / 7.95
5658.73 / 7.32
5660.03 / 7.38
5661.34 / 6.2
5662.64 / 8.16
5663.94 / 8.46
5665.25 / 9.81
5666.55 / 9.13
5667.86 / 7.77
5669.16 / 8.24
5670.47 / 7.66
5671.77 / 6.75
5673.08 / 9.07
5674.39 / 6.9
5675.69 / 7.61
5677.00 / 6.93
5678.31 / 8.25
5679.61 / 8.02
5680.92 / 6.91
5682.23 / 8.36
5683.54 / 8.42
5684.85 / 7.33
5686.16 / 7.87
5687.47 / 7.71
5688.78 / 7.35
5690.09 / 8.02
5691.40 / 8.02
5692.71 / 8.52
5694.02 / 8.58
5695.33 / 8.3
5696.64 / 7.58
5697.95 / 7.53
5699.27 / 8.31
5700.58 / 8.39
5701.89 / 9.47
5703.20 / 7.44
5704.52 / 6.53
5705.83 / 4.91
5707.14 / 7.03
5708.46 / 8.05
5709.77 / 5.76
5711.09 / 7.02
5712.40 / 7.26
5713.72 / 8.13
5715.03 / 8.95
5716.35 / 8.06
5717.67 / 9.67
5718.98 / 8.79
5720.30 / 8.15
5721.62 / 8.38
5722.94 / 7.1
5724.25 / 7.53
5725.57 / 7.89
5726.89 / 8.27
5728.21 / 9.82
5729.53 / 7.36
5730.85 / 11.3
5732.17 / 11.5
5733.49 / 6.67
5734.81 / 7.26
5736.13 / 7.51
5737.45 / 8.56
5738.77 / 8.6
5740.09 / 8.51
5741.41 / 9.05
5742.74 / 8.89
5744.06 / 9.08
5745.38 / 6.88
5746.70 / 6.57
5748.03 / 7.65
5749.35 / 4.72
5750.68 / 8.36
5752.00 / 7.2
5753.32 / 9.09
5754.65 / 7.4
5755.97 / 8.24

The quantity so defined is 7.95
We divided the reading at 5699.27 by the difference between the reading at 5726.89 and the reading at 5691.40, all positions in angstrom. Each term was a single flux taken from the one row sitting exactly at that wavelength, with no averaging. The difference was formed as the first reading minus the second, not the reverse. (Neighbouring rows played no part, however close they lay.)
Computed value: 33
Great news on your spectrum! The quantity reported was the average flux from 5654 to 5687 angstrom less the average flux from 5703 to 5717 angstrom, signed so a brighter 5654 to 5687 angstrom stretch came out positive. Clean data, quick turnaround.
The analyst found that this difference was 0.62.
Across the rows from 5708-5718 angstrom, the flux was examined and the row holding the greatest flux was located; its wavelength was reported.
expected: 5717.67 angstrom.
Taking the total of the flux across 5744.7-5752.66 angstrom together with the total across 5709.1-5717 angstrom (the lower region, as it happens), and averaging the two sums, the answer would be 43.3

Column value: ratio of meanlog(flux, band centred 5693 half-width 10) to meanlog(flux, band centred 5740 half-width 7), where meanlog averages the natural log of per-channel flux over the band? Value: 1.01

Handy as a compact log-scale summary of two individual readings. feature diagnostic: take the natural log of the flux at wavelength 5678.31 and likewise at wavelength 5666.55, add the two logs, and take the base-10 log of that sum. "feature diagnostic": 0.64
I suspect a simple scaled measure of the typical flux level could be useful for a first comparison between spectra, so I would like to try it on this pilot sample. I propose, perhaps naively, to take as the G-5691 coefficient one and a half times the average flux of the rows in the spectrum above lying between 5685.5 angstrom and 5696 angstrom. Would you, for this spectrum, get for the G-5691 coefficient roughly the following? 12.1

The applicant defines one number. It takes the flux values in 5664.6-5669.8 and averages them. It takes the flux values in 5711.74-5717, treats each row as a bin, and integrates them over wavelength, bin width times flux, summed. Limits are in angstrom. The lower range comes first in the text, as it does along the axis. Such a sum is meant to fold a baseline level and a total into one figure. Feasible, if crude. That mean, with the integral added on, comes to 51.4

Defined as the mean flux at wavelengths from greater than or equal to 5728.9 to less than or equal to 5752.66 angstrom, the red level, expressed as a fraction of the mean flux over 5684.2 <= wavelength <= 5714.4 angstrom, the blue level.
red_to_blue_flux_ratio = 1.06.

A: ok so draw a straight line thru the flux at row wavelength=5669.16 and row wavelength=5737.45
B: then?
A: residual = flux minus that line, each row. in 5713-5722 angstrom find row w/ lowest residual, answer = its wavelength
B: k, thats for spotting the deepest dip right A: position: 5716.35 angstrom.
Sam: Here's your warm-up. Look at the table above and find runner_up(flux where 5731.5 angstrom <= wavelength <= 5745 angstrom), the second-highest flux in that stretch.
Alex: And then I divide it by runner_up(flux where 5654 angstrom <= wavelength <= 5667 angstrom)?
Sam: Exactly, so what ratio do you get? 0.99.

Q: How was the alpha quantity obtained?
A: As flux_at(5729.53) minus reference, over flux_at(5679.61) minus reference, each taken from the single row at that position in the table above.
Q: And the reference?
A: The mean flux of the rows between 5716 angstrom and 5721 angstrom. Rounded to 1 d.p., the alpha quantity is 2.0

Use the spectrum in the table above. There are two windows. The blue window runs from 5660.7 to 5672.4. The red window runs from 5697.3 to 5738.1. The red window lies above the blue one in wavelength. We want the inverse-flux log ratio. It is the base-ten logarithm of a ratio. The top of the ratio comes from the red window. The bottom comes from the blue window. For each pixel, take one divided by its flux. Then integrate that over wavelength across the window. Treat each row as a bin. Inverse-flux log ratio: 0.55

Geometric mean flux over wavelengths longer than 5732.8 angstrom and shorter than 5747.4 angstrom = 7.90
